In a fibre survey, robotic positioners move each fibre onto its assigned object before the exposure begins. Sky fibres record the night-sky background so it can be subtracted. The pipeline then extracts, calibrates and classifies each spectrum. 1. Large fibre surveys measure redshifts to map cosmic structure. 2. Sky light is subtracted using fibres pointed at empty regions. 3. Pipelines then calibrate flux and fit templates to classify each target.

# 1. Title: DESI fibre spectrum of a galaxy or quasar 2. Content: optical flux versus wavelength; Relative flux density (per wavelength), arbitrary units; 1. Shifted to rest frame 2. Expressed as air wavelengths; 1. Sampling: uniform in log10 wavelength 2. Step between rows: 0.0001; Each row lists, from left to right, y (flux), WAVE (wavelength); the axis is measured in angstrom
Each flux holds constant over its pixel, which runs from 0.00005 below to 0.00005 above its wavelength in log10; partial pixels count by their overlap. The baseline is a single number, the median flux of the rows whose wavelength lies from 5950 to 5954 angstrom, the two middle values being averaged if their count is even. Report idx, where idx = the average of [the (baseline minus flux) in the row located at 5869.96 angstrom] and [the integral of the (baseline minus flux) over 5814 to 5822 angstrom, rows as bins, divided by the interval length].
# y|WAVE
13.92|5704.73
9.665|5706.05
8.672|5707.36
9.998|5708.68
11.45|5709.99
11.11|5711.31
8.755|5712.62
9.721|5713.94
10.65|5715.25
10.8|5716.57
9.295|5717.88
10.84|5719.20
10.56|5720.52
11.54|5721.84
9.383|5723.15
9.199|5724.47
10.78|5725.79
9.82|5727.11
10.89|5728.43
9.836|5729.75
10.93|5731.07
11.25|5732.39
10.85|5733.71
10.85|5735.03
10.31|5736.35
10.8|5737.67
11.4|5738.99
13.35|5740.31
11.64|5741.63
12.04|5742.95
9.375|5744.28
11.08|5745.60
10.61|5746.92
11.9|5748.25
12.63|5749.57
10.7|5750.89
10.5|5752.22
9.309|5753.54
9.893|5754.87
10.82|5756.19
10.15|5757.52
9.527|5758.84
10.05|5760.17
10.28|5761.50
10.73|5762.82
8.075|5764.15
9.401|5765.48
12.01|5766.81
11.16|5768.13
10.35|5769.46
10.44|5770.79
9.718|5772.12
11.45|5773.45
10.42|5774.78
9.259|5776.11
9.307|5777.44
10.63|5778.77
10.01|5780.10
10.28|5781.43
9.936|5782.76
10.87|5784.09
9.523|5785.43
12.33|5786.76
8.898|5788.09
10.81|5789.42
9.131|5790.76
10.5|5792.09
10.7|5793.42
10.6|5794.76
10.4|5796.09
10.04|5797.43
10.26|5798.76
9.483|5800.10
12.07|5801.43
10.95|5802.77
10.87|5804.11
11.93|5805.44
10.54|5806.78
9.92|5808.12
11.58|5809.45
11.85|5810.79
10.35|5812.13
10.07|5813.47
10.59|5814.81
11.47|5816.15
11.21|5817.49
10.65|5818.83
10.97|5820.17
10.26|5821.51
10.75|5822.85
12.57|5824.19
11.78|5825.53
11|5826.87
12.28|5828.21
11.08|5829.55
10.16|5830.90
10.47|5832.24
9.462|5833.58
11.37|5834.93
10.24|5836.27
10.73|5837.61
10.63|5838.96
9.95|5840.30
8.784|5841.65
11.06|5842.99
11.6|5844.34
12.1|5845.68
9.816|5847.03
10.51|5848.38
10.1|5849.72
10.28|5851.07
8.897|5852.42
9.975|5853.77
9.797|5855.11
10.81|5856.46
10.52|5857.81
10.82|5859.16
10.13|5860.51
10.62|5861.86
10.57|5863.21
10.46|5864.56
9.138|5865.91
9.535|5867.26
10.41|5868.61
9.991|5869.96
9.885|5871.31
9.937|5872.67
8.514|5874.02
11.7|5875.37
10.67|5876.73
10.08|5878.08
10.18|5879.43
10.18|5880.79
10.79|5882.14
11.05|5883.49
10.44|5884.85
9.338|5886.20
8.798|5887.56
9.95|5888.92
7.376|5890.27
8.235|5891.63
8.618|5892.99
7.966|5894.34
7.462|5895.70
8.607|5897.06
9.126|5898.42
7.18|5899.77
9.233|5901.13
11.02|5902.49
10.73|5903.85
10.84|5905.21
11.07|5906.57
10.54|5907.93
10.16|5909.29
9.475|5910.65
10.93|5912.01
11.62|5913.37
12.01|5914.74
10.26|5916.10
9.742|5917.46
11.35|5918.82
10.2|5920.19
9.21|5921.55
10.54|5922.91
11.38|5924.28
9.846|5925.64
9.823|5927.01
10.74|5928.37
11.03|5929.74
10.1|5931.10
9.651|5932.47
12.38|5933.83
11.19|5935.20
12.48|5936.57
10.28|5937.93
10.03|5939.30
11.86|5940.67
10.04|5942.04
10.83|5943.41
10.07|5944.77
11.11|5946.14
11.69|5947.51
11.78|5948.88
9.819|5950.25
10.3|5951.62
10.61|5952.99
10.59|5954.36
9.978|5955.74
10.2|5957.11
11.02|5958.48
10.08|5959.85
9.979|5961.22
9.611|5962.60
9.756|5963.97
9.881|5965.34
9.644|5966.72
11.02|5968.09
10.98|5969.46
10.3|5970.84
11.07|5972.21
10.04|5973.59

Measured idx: -0.12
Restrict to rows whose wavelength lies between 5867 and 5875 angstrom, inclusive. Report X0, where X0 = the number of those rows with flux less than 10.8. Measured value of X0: 6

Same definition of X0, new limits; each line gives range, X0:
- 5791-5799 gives 6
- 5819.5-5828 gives 2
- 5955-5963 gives 5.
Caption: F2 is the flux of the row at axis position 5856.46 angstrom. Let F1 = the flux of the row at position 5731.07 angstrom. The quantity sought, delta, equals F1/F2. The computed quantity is 1.011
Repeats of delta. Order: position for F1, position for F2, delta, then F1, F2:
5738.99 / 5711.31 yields 1.026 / 11.4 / 11.11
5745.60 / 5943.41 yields 1.023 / 11.08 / 10.83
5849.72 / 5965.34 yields 1.022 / 10.1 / 9.881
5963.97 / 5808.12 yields 0.983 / 9.756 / 9.92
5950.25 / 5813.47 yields 0.975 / 9.819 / 10.07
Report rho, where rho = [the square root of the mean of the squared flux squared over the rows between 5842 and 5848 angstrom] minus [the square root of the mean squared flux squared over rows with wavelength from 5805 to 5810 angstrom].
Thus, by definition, 4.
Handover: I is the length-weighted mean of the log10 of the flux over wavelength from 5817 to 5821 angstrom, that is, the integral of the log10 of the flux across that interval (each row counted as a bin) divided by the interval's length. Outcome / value 1.037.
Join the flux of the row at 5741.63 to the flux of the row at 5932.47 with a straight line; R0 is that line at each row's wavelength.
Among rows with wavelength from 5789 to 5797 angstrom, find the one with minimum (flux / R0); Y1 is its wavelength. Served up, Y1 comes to 5790.76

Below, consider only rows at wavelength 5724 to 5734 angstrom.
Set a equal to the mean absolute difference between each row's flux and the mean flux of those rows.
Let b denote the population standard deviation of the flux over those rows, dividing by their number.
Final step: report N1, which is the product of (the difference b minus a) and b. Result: 0.039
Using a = 0.62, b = 0.68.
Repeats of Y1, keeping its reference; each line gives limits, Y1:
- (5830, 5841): 5833.58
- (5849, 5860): 5852.42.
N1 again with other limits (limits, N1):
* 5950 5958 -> 0.012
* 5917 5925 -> 0.084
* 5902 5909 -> 0.006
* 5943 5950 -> 0.067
